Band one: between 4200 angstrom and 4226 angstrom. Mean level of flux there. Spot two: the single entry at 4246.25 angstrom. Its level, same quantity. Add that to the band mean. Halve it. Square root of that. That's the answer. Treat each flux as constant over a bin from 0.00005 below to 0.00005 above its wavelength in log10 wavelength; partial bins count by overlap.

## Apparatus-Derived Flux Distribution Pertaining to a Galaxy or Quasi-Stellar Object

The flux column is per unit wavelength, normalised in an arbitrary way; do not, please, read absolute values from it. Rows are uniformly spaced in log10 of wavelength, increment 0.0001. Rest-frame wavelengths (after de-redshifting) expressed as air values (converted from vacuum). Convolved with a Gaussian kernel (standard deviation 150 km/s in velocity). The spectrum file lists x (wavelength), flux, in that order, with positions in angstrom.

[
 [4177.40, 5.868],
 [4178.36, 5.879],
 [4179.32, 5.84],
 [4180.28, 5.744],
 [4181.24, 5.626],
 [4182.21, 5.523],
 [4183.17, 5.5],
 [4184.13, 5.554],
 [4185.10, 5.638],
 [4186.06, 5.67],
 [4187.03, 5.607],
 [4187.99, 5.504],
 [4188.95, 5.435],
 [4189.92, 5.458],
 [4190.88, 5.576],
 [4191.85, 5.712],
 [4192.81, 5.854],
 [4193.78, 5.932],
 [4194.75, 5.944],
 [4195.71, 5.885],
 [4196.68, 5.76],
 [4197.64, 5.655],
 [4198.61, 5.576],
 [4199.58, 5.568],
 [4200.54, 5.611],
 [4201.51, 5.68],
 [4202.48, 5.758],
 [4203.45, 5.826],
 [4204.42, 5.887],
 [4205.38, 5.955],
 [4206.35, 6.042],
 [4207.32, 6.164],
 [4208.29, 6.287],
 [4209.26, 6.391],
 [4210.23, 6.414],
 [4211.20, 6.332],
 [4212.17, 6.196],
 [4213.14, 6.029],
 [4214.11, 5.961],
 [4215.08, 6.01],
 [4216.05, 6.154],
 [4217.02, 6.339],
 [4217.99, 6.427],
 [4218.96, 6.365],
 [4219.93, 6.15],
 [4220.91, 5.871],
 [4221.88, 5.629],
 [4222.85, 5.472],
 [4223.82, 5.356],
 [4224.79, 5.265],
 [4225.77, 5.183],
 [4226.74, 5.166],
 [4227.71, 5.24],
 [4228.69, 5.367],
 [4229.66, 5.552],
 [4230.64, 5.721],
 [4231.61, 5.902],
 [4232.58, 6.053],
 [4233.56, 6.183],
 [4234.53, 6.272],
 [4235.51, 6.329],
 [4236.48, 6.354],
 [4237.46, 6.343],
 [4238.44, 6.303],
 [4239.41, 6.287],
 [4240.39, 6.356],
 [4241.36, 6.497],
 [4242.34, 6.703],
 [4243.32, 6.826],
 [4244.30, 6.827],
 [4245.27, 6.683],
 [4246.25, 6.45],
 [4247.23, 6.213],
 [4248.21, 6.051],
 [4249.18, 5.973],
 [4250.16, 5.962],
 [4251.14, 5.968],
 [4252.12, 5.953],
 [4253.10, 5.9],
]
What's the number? 2.49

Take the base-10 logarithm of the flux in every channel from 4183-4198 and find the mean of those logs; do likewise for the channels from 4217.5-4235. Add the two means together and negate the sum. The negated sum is -1.51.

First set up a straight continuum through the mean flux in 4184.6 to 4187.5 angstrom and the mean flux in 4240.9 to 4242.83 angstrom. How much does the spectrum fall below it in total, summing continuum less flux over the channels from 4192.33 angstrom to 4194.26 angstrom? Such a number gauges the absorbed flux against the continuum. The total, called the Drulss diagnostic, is -0.3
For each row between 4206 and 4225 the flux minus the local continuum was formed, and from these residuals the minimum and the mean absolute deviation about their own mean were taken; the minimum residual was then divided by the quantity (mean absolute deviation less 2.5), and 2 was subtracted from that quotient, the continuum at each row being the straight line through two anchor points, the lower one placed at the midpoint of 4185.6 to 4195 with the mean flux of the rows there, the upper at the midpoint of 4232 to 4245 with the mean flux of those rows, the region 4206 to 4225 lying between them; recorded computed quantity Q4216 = -1.6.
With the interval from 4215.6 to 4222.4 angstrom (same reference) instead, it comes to -1.8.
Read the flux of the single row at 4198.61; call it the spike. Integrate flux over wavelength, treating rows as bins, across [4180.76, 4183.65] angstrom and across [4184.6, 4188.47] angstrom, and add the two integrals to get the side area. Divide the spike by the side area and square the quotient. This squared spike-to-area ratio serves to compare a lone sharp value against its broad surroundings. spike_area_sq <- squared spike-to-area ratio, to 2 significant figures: 0.022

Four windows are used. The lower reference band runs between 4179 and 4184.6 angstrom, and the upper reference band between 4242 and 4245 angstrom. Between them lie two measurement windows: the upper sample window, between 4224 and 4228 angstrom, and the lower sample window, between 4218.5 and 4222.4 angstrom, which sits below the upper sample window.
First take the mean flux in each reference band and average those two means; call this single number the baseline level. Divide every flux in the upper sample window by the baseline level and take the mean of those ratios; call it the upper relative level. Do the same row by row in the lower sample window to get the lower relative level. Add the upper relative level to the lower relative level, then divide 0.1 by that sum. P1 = 0.0553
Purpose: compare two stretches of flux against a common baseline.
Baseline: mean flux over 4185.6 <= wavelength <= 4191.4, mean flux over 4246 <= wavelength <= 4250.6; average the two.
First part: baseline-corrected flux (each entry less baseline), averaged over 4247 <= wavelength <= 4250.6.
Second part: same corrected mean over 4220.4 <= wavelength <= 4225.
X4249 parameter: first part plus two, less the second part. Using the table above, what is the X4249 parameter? 2.5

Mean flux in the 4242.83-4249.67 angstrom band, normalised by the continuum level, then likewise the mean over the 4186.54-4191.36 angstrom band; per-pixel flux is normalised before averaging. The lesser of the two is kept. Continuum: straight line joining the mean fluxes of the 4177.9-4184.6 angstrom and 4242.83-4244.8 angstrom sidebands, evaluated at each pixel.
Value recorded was 0.936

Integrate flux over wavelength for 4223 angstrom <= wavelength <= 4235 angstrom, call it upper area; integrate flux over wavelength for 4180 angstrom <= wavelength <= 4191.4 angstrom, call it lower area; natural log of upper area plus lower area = 4.87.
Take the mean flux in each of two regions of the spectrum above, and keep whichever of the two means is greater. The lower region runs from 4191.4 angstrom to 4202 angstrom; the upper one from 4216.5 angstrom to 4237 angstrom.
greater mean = 5.82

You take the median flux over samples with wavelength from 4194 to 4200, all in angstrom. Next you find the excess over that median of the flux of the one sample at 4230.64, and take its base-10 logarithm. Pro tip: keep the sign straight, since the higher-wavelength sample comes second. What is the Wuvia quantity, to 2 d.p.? -1.87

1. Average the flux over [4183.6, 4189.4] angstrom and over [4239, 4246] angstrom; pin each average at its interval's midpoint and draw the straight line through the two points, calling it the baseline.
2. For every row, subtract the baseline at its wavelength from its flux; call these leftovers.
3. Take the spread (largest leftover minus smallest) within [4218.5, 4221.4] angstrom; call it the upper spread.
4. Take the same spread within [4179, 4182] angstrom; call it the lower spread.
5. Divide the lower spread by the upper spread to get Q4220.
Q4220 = 0.47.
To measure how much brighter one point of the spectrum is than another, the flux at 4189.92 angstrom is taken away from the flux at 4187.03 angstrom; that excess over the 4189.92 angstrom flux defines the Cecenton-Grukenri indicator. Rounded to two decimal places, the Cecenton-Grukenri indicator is 0.15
